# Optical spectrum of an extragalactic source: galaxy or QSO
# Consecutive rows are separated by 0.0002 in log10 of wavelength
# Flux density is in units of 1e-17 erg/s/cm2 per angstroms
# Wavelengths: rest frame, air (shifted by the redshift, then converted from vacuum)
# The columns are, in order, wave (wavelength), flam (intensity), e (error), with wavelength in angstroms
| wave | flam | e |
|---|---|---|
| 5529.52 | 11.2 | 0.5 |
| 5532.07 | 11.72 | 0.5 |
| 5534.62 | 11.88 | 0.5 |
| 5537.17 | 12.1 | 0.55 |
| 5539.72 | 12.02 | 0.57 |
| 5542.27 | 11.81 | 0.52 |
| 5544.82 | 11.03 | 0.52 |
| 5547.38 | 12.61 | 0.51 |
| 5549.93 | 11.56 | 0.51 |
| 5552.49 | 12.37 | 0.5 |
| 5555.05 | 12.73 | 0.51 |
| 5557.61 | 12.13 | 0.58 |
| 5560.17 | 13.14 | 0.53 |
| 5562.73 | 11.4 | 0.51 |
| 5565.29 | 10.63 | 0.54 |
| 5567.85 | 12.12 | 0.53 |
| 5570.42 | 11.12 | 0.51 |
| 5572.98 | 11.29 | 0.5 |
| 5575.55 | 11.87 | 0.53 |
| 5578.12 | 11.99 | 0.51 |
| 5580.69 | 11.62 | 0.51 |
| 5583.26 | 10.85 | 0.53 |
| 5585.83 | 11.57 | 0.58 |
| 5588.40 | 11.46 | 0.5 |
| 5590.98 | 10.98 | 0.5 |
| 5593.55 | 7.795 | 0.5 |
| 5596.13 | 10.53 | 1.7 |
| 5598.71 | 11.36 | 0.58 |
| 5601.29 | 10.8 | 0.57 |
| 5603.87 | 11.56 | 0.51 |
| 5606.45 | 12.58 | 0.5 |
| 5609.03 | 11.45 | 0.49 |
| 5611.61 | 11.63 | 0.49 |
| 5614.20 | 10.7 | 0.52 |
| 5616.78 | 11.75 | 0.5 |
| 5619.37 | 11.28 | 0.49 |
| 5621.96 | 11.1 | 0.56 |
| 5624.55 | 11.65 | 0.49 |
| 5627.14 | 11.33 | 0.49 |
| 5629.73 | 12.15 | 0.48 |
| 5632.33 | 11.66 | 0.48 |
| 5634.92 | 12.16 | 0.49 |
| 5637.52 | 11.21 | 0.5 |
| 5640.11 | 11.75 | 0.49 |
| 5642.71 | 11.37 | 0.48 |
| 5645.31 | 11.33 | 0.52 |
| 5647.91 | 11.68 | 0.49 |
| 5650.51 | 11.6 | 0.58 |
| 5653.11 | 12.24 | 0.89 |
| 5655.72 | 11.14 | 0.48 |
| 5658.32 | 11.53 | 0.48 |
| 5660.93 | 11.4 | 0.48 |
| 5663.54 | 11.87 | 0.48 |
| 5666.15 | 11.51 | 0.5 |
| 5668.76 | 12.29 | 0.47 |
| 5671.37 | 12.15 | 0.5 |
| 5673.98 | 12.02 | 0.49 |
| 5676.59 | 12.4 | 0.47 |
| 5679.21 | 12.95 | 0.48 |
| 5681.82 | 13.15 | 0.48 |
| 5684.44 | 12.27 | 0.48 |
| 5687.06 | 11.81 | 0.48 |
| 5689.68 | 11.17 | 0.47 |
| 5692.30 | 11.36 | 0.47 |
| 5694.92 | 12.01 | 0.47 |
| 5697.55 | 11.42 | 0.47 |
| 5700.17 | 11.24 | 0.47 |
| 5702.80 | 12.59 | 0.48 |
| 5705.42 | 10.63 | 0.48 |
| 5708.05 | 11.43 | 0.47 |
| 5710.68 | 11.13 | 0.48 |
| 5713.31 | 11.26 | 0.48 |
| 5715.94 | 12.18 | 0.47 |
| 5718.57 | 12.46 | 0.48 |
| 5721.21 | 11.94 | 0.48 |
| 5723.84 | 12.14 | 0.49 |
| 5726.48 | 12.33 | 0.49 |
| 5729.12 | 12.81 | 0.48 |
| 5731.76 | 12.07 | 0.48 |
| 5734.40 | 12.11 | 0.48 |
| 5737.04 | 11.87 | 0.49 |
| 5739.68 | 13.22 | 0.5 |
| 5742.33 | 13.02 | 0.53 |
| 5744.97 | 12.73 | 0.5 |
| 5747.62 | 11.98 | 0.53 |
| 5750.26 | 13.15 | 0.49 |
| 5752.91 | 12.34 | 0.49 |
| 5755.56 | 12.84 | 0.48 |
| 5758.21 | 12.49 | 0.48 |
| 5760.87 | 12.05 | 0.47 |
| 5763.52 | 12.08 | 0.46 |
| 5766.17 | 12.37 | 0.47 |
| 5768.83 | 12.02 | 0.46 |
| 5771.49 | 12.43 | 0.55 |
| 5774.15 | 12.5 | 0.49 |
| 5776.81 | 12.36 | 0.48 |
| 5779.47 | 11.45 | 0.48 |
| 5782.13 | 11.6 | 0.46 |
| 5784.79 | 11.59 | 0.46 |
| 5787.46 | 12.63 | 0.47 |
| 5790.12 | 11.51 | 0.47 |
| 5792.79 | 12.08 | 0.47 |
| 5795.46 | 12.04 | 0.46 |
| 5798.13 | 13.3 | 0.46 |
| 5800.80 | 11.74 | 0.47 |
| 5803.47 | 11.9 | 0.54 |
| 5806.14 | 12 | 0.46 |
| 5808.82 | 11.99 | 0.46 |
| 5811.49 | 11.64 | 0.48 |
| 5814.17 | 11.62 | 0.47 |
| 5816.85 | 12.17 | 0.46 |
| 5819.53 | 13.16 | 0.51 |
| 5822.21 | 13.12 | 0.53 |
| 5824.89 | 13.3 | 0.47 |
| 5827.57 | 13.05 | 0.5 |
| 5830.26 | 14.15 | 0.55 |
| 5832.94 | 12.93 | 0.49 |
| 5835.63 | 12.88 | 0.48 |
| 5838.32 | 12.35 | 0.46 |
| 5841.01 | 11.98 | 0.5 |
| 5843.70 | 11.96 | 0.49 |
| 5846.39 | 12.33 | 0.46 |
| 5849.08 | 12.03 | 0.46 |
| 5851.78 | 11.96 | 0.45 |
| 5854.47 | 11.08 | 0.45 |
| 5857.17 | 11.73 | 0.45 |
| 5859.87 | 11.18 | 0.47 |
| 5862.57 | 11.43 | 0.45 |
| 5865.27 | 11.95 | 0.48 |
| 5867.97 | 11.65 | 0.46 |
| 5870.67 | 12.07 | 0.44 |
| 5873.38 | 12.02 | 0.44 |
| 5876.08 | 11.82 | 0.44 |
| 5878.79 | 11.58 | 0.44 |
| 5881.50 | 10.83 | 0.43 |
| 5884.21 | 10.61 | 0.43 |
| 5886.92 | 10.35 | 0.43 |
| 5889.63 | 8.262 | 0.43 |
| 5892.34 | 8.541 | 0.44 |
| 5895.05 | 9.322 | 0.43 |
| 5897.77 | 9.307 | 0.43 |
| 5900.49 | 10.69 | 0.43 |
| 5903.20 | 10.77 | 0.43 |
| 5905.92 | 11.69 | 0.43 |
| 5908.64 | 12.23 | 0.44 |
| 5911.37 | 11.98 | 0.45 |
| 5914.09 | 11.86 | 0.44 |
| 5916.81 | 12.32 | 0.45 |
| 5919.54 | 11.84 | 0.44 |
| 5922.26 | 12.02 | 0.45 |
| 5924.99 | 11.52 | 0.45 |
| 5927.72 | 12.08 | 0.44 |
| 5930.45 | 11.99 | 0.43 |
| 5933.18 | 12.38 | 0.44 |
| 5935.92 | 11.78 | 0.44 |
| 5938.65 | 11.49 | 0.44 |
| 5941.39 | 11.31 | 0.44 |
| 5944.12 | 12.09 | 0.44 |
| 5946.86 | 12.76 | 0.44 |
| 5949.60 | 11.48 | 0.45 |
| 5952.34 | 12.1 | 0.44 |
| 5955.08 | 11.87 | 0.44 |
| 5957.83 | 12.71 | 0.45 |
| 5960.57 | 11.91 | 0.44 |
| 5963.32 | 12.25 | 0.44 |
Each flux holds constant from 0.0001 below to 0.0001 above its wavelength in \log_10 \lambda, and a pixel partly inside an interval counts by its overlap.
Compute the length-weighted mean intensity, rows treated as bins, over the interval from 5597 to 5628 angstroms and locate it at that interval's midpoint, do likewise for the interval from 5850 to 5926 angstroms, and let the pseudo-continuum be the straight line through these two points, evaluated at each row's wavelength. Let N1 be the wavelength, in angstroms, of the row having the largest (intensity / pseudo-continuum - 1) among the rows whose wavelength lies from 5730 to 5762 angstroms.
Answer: 5739.68 angstroms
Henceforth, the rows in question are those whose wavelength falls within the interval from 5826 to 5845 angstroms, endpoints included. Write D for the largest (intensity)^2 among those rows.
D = 200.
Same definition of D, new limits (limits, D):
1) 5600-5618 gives 158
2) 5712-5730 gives 164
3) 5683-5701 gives 151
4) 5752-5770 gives 165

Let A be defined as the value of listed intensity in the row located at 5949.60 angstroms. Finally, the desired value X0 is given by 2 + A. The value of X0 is 13.5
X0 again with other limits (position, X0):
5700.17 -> 13.2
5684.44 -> 14.3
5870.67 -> 14.1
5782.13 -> 13.6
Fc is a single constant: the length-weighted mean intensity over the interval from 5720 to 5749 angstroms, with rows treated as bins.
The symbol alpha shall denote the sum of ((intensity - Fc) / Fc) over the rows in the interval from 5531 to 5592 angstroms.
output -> -1.2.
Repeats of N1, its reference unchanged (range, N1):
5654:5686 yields 5681.82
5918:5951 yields 5946.86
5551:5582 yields 5560.17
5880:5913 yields 5908.64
